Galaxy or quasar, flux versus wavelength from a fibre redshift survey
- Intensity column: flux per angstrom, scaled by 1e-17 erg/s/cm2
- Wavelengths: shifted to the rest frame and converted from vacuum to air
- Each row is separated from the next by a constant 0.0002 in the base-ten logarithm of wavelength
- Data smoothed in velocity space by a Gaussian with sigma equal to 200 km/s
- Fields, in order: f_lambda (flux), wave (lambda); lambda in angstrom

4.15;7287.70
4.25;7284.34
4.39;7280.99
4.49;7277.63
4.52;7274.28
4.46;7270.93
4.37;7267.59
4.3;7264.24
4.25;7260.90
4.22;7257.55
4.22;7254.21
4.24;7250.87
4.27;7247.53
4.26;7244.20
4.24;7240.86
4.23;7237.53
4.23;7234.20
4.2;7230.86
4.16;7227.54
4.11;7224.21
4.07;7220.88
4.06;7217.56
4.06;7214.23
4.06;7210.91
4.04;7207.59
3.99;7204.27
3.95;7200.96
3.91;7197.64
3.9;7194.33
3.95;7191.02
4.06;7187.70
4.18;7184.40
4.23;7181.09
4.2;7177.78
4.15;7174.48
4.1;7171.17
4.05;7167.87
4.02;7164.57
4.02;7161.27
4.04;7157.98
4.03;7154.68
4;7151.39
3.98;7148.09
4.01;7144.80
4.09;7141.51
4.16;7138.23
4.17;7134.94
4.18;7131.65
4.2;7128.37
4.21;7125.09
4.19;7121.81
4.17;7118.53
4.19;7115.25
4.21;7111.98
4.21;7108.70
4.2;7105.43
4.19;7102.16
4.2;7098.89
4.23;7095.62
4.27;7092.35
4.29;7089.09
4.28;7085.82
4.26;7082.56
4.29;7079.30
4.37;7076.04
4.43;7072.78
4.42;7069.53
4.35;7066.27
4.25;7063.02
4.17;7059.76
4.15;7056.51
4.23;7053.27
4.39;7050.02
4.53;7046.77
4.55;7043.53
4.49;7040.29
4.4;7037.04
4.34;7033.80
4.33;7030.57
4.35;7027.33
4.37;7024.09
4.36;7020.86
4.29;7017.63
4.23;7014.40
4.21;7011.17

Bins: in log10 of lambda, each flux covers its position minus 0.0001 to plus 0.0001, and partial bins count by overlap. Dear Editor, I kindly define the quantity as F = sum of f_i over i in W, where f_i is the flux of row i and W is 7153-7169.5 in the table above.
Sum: 20.2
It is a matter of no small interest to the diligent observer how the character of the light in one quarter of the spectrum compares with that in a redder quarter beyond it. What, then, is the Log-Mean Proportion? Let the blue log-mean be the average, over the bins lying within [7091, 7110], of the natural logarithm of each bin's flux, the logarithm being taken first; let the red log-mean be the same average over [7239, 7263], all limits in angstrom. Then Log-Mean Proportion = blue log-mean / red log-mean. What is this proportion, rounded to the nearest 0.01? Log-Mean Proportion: 1.00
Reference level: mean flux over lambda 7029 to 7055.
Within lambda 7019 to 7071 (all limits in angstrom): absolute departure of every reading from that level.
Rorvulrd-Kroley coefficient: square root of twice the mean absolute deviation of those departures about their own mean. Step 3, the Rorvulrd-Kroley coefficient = 0.36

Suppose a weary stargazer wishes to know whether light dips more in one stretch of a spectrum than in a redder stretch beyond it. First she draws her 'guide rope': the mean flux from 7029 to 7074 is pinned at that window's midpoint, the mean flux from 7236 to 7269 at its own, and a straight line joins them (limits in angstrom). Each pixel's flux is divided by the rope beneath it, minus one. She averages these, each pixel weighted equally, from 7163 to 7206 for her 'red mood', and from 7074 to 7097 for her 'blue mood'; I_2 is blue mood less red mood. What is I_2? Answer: 0.043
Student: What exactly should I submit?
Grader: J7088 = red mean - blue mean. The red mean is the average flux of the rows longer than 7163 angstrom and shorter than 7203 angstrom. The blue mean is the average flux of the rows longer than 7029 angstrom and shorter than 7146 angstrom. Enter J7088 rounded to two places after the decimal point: -0.21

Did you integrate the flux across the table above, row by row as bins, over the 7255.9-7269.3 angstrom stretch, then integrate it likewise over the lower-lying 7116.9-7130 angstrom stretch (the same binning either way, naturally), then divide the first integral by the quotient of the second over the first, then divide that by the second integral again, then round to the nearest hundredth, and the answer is 1.09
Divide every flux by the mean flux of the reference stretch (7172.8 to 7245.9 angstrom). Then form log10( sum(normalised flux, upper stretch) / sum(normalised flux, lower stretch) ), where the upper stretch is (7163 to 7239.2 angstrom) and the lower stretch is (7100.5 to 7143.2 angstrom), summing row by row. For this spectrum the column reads 0.24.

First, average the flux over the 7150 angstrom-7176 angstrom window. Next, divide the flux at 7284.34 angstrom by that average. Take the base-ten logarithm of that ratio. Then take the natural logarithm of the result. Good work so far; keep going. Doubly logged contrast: -3.9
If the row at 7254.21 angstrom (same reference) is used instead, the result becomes -4.0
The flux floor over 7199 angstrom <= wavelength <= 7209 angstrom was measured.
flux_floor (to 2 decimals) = 3.95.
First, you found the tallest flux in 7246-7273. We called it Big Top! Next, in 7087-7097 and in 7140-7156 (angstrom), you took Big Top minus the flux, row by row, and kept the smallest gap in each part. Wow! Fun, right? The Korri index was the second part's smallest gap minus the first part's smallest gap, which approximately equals 0.20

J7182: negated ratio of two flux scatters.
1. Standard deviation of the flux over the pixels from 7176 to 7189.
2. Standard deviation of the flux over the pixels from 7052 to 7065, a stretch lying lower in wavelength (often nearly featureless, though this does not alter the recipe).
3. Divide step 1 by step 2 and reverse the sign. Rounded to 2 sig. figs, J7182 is -1.6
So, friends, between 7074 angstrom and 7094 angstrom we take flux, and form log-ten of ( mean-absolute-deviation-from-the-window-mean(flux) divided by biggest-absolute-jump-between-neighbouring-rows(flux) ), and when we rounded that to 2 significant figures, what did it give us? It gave -0.50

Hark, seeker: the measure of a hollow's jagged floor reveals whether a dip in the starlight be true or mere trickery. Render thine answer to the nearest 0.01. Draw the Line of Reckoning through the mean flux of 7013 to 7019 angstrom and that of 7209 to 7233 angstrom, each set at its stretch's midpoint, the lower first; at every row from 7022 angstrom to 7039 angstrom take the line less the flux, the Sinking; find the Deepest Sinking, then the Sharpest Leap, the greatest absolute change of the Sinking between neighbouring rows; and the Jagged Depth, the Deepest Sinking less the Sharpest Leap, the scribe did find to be -0.14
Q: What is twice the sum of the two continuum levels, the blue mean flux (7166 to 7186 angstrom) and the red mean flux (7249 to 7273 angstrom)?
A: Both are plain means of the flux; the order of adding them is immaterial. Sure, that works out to 16.9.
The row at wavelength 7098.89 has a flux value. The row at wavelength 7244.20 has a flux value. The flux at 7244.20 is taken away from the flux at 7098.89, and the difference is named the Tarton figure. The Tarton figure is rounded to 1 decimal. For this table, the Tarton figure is -0.1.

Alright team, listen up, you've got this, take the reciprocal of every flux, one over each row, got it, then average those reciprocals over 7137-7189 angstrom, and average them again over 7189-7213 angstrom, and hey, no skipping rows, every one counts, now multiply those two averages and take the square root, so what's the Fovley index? 0.248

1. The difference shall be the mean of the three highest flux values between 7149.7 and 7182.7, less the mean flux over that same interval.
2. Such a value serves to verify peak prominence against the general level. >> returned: 0.11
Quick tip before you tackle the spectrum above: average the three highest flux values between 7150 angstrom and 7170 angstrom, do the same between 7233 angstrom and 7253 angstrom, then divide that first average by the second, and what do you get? 0.95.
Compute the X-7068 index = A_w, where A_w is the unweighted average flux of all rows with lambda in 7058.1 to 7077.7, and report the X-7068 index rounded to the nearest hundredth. 4.33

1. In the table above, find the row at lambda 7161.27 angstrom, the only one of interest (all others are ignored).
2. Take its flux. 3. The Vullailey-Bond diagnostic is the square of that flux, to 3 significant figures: 16.2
